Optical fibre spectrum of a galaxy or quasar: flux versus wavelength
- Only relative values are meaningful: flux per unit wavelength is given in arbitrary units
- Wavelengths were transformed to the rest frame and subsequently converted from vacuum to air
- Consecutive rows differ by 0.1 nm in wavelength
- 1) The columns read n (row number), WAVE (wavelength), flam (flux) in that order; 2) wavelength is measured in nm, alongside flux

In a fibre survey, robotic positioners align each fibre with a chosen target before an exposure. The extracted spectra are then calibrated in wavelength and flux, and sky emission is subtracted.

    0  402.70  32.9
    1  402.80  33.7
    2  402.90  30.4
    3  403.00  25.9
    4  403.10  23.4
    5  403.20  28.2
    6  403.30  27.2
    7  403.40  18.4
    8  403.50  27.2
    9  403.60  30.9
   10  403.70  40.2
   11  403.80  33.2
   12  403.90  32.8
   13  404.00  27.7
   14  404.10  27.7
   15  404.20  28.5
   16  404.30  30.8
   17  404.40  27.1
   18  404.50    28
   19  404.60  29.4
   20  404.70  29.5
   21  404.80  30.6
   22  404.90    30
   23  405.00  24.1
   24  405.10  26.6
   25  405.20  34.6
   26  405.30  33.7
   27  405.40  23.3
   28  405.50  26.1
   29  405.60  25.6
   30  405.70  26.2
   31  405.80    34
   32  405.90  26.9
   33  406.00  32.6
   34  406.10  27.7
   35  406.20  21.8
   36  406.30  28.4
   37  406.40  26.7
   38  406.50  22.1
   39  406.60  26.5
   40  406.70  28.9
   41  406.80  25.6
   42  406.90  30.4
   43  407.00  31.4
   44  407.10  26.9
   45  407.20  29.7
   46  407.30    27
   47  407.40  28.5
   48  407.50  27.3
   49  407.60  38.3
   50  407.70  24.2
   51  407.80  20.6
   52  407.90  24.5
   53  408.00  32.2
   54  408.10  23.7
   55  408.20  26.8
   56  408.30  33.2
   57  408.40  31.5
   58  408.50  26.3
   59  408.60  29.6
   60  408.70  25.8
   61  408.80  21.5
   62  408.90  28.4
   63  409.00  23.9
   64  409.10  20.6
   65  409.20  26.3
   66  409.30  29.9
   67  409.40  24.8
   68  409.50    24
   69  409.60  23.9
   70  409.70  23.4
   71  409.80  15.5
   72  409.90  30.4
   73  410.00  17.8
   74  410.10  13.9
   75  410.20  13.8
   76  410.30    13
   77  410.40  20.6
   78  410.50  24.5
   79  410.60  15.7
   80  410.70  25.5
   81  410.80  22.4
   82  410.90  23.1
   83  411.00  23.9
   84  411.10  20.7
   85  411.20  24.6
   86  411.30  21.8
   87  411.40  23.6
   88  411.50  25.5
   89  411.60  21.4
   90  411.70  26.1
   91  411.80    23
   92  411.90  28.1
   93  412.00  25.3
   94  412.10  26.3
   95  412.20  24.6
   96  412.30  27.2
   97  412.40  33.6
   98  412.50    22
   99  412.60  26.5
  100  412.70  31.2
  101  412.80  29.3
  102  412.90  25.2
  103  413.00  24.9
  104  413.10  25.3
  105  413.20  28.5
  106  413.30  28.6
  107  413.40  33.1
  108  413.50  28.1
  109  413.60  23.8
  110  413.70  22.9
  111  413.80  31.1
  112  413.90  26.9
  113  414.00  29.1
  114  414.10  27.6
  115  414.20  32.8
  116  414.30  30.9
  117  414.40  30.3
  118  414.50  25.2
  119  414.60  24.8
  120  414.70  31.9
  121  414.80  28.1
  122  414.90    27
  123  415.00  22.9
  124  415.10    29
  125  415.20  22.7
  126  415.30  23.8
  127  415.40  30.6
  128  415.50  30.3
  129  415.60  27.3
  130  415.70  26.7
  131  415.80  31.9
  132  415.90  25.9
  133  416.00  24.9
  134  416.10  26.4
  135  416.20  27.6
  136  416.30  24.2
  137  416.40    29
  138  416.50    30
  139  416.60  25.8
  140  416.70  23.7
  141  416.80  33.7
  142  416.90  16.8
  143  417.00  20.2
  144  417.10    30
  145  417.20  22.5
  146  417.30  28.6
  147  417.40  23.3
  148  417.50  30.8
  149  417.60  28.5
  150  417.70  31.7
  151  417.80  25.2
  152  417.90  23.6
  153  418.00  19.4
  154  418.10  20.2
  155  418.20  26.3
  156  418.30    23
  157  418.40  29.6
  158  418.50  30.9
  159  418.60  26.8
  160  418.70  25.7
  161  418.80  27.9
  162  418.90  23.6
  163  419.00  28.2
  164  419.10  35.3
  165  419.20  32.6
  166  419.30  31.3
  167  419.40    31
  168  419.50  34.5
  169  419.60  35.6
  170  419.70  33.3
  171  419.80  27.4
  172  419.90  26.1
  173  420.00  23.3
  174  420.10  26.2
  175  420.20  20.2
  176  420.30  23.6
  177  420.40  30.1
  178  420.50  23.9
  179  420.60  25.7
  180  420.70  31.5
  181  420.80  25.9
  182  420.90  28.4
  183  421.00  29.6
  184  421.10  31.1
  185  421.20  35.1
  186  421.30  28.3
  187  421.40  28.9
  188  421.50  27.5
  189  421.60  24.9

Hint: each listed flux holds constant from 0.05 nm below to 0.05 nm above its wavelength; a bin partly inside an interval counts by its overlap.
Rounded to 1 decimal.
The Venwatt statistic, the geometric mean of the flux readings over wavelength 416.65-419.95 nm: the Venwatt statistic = 27.1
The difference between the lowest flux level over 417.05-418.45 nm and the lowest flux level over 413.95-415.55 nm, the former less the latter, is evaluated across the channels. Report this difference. -3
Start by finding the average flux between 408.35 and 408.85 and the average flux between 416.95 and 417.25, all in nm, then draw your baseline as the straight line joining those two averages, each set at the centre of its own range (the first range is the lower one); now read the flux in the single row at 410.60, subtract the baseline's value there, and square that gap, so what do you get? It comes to 112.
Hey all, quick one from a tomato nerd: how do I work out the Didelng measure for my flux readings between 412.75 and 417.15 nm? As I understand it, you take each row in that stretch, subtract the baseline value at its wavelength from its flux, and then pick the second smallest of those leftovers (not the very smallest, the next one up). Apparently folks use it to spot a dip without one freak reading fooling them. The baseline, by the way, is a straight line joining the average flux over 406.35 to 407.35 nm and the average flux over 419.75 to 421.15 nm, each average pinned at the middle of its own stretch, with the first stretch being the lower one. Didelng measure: -7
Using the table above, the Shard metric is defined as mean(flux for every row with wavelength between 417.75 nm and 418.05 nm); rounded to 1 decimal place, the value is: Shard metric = 22.7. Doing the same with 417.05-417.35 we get 27.0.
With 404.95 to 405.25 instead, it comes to 28.4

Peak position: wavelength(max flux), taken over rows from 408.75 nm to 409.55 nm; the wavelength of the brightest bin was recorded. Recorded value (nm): 409.30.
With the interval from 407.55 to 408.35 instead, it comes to 407.60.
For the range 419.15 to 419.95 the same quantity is 419.60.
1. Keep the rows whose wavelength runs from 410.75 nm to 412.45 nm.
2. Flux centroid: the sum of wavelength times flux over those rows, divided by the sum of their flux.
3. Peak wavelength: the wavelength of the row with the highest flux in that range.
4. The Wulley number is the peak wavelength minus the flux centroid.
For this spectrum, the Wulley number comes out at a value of 0.76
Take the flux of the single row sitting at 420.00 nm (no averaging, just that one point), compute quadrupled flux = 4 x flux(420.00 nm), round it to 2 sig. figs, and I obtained 93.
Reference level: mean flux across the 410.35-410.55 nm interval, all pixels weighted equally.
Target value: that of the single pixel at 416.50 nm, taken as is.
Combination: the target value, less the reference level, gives 7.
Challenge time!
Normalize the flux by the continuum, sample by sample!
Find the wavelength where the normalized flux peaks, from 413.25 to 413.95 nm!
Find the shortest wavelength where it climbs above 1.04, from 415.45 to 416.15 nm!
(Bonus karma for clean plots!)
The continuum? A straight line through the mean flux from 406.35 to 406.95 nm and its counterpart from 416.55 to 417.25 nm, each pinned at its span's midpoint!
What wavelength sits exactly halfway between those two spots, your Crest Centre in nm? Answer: 414.45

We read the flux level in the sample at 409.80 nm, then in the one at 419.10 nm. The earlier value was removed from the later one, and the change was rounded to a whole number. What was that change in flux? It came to 20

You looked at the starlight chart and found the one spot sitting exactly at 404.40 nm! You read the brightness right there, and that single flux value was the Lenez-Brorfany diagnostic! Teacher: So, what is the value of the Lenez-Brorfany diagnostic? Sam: 27.1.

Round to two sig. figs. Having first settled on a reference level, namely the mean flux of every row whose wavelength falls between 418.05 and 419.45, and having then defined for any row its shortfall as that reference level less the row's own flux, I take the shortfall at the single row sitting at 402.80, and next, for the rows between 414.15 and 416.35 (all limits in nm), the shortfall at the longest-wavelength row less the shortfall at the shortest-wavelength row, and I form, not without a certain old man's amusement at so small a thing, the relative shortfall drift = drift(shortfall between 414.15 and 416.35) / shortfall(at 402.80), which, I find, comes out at -1.5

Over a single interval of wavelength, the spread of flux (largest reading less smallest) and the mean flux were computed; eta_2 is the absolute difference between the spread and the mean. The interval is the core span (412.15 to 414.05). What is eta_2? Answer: 16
